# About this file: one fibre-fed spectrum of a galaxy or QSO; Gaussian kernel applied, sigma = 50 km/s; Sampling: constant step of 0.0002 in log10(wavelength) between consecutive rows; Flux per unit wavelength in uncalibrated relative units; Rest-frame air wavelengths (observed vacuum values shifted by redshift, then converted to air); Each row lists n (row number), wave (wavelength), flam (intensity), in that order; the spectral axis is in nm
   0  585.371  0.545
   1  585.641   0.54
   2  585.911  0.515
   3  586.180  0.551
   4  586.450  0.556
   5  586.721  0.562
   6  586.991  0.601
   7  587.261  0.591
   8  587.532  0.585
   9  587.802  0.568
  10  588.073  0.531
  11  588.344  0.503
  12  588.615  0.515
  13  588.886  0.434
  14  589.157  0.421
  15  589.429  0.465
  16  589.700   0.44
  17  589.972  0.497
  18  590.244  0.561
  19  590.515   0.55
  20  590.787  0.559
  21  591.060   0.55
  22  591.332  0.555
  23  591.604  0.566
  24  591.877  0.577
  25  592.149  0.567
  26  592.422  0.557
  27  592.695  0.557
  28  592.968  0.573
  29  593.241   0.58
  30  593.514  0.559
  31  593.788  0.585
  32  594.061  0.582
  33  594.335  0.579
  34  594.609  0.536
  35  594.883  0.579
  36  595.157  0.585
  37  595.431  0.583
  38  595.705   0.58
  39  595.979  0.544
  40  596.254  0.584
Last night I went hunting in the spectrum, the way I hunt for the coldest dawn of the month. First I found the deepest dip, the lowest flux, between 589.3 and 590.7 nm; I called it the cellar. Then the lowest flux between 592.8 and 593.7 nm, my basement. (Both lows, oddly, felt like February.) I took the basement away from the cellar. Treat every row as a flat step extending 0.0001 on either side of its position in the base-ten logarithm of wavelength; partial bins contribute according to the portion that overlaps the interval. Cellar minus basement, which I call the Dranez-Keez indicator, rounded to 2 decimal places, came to -0.12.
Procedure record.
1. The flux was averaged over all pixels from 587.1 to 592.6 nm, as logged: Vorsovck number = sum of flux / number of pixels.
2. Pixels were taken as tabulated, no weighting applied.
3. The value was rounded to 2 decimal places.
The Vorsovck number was 0.53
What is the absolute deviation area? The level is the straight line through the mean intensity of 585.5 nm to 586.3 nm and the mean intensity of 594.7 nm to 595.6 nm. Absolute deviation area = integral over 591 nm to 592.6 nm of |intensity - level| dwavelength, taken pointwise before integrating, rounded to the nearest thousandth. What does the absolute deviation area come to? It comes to 0.012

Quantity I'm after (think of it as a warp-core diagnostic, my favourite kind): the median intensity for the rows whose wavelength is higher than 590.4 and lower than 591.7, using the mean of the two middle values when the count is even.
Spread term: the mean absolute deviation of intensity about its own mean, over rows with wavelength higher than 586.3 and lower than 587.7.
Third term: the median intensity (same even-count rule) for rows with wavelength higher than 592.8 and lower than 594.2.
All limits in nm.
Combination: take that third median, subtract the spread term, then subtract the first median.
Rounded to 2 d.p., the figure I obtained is 0.01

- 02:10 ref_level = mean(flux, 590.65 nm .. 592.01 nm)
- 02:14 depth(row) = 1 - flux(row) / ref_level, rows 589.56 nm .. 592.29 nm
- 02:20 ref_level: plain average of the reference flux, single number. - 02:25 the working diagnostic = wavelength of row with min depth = 591.877 nm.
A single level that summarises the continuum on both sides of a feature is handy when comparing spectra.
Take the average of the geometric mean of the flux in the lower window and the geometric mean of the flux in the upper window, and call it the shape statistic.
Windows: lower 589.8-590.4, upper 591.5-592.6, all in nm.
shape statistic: 0.547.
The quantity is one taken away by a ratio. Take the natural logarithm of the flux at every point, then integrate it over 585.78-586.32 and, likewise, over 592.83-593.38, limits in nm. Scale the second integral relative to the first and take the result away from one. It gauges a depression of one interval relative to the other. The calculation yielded 0.11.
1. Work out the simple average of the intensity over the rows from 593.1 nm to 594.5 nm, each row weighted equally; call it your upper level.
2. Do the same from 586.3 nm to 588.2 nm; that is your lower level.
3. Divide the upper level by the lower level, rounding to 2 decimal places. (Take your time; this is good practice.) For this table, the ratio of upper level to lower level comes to 1.01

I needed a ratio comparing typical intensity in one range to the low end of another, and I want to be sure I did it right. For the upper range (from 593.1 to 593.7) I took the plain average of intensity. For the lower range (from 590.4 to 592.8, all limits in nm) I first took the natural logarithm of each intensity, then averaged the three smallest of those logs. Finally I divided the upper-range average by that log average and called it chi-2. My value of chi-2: -0.96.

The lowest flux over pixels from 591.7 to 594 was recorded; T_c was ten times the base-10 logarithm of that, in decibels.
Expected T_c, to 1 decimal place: -2.5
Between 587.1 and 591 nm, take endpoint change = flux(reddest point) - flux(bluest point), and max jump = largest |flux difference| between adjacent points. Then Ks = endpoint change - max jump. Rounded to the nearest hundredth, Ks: -0.11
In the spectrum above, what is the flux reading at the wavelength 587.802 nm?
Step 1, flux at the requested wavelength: 0.568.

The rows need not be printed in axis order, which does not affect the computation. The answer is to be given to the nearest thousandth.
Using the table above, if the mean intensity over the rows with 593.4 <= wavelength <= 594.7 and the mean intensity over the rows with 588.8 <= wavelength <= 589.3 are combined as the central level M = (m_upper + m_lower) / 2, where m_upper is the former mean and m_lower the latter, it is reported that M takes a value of 0.498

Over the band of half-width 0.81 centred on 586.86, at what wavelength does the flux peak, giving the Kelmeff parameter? 586.991 nm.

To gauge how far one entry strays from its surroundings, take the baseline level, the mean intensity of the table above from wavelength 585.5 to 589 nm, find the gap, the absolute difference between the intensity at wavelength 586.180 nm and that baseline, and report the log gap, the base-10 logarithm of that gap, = -2.1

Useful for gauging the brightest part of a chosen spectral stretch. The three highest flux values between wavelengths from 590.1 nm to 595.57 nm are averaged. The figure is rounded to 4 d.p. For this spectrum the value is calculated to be 0.5843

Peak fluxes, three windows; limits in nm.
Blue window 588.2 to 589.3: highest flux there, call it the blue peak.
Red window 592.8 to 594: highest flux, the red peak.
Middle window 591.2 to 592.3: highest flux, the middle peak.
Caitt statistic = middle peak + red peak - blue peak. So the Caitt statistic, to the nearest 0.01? 0.65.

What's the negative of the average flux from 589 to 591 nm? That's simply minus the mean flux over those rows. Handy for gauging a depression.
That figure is -0.50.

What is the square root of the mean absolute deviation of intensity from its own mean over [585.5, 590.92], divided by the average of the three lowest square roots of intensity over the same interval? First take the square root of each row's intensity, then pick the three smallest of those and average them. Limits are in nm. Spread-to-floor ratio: 0.31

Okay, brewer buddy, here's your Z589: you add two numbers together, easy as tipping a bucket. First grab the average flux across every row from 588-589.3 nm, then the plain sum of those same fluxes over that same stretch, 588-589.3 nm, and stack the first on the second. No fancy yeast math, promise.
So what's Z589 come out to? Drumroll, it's 2.88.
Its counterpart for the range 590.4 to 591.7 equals 3.34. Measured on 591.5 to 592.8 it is 3.39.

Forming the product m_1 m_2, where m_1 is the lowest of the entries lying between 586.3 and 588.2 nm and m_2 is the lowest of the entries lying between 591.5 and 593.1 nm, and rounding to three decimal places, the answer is 0.296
